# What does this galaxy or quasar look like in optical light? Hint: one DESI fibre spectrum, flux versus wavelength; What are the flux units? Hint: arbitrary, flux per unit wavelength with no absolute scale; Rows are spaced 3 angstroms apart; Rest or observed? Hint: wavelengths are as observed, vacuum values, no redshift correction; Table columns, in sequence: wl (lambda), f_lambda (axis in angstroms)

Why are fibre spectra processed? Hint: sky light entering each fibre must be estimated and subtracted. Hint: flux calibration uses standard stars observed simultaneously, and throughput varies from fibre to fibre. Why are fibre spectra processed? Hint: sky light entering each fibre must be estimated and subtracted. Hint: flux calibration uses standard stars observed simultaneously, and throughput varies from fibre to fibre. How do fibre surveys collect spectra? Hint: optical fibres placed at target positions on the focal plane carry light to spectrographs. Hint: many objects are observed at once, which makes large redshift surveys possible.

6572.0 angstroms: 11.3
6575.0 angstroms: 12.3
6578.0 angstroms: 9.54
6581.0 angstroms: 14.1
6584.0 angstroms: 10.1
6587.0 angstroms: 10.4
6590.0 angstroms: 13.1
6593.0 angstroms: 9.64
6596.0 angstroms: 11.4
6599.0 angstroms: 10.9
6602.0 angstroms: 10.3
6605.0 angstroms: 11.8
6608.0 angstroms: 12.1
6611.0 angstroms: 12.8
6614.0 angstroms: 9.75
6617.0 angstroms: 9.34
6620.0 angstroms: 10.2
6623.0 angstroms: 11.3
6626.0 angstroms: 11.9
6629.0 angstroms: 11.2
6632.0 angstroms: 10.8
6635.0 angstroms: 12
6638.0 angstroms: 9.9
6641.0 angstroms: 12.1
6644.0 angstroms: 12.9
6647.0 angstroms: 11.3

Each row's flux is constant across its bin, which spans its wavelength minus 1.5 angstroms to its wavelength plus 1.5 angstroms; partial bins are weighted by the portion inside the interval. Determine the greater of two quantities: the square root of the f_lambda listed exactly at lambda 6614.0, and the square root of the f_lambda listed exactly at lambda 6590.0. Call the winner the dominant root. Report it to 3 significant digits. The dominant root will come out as 3.62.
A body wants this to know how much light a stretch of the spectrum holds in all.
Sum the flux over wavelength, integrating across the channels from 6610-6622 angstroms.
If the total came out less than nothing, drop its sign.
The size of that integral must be 126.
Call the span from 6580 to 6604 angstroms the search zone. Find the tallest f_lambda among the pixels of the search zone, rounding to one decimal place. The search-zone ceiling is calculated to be 14.1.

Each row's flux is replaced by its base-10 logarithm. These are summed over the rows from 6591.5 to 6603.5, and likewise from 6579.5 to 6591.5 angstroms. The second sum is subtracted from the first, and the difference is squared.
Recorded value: 0.039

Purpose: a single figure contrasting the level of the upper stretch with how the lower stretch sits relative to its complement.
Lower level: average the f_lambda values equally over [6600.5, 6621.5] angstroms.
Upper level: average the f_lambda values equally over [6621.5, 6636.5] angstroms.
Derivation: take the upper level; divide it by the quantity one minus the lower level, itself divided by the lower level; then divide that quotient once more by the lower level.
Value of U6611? -1.16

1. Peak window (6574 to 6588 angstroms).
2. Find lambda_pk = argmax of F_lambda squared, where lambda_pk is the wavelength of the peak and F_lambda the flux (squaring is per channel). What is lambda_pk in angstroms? 6581.0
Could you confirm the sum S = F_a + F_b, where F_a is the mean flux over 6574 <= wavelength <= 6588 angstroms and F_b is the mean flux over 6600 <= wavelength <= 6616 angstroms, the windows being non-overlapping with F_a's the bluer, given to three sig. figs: 22.6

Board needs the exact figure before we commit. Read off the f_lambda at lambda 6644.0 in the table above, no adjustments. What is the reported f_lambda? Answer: 12.9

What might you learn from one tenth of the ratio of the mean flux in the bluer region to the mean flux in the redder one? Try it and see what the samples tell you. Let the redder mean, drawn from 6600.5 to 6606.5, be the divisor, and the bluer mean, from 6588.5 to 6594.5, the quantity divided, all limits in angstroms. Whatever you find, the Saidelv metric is 0.103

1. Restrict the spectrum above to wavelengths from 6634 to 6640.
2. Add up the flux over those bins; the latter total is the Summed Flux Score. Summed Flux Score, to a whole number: 22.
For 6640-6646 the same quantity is 25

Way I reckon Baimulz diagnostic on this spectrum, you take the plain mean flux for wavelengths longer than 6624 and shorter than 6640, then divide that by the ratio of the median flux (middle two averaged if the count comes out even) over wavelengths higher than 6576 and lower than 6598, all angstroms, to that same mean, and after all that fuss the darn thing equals 12.0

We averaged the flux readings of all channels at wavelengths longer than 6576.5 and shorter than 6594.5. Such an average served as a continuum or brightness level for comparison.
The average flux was 11.15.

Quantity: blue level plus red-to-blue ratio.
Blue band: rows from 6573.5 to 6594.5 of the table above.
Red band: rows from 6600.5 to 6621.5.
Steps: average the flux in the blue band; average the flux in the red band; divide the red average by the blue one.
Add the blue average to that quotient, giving 12.3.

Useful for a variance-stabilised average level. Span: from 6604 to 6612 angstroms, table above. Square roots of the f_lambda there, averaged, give 3.50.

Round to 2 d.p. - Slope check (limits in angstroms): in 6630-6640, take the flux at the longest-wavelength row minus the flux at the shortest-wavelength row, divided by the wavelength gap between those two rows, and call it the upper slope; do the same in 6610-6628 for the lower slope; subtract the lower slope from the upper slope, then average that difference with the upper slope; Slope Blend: -0.12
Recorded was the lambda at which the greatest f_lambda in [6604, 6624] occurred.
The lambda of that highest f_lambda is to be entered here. 6611.0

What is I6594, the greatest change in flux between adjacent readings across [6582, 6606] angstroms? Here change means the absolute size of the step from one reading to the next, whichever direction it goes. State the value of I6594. 3.5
